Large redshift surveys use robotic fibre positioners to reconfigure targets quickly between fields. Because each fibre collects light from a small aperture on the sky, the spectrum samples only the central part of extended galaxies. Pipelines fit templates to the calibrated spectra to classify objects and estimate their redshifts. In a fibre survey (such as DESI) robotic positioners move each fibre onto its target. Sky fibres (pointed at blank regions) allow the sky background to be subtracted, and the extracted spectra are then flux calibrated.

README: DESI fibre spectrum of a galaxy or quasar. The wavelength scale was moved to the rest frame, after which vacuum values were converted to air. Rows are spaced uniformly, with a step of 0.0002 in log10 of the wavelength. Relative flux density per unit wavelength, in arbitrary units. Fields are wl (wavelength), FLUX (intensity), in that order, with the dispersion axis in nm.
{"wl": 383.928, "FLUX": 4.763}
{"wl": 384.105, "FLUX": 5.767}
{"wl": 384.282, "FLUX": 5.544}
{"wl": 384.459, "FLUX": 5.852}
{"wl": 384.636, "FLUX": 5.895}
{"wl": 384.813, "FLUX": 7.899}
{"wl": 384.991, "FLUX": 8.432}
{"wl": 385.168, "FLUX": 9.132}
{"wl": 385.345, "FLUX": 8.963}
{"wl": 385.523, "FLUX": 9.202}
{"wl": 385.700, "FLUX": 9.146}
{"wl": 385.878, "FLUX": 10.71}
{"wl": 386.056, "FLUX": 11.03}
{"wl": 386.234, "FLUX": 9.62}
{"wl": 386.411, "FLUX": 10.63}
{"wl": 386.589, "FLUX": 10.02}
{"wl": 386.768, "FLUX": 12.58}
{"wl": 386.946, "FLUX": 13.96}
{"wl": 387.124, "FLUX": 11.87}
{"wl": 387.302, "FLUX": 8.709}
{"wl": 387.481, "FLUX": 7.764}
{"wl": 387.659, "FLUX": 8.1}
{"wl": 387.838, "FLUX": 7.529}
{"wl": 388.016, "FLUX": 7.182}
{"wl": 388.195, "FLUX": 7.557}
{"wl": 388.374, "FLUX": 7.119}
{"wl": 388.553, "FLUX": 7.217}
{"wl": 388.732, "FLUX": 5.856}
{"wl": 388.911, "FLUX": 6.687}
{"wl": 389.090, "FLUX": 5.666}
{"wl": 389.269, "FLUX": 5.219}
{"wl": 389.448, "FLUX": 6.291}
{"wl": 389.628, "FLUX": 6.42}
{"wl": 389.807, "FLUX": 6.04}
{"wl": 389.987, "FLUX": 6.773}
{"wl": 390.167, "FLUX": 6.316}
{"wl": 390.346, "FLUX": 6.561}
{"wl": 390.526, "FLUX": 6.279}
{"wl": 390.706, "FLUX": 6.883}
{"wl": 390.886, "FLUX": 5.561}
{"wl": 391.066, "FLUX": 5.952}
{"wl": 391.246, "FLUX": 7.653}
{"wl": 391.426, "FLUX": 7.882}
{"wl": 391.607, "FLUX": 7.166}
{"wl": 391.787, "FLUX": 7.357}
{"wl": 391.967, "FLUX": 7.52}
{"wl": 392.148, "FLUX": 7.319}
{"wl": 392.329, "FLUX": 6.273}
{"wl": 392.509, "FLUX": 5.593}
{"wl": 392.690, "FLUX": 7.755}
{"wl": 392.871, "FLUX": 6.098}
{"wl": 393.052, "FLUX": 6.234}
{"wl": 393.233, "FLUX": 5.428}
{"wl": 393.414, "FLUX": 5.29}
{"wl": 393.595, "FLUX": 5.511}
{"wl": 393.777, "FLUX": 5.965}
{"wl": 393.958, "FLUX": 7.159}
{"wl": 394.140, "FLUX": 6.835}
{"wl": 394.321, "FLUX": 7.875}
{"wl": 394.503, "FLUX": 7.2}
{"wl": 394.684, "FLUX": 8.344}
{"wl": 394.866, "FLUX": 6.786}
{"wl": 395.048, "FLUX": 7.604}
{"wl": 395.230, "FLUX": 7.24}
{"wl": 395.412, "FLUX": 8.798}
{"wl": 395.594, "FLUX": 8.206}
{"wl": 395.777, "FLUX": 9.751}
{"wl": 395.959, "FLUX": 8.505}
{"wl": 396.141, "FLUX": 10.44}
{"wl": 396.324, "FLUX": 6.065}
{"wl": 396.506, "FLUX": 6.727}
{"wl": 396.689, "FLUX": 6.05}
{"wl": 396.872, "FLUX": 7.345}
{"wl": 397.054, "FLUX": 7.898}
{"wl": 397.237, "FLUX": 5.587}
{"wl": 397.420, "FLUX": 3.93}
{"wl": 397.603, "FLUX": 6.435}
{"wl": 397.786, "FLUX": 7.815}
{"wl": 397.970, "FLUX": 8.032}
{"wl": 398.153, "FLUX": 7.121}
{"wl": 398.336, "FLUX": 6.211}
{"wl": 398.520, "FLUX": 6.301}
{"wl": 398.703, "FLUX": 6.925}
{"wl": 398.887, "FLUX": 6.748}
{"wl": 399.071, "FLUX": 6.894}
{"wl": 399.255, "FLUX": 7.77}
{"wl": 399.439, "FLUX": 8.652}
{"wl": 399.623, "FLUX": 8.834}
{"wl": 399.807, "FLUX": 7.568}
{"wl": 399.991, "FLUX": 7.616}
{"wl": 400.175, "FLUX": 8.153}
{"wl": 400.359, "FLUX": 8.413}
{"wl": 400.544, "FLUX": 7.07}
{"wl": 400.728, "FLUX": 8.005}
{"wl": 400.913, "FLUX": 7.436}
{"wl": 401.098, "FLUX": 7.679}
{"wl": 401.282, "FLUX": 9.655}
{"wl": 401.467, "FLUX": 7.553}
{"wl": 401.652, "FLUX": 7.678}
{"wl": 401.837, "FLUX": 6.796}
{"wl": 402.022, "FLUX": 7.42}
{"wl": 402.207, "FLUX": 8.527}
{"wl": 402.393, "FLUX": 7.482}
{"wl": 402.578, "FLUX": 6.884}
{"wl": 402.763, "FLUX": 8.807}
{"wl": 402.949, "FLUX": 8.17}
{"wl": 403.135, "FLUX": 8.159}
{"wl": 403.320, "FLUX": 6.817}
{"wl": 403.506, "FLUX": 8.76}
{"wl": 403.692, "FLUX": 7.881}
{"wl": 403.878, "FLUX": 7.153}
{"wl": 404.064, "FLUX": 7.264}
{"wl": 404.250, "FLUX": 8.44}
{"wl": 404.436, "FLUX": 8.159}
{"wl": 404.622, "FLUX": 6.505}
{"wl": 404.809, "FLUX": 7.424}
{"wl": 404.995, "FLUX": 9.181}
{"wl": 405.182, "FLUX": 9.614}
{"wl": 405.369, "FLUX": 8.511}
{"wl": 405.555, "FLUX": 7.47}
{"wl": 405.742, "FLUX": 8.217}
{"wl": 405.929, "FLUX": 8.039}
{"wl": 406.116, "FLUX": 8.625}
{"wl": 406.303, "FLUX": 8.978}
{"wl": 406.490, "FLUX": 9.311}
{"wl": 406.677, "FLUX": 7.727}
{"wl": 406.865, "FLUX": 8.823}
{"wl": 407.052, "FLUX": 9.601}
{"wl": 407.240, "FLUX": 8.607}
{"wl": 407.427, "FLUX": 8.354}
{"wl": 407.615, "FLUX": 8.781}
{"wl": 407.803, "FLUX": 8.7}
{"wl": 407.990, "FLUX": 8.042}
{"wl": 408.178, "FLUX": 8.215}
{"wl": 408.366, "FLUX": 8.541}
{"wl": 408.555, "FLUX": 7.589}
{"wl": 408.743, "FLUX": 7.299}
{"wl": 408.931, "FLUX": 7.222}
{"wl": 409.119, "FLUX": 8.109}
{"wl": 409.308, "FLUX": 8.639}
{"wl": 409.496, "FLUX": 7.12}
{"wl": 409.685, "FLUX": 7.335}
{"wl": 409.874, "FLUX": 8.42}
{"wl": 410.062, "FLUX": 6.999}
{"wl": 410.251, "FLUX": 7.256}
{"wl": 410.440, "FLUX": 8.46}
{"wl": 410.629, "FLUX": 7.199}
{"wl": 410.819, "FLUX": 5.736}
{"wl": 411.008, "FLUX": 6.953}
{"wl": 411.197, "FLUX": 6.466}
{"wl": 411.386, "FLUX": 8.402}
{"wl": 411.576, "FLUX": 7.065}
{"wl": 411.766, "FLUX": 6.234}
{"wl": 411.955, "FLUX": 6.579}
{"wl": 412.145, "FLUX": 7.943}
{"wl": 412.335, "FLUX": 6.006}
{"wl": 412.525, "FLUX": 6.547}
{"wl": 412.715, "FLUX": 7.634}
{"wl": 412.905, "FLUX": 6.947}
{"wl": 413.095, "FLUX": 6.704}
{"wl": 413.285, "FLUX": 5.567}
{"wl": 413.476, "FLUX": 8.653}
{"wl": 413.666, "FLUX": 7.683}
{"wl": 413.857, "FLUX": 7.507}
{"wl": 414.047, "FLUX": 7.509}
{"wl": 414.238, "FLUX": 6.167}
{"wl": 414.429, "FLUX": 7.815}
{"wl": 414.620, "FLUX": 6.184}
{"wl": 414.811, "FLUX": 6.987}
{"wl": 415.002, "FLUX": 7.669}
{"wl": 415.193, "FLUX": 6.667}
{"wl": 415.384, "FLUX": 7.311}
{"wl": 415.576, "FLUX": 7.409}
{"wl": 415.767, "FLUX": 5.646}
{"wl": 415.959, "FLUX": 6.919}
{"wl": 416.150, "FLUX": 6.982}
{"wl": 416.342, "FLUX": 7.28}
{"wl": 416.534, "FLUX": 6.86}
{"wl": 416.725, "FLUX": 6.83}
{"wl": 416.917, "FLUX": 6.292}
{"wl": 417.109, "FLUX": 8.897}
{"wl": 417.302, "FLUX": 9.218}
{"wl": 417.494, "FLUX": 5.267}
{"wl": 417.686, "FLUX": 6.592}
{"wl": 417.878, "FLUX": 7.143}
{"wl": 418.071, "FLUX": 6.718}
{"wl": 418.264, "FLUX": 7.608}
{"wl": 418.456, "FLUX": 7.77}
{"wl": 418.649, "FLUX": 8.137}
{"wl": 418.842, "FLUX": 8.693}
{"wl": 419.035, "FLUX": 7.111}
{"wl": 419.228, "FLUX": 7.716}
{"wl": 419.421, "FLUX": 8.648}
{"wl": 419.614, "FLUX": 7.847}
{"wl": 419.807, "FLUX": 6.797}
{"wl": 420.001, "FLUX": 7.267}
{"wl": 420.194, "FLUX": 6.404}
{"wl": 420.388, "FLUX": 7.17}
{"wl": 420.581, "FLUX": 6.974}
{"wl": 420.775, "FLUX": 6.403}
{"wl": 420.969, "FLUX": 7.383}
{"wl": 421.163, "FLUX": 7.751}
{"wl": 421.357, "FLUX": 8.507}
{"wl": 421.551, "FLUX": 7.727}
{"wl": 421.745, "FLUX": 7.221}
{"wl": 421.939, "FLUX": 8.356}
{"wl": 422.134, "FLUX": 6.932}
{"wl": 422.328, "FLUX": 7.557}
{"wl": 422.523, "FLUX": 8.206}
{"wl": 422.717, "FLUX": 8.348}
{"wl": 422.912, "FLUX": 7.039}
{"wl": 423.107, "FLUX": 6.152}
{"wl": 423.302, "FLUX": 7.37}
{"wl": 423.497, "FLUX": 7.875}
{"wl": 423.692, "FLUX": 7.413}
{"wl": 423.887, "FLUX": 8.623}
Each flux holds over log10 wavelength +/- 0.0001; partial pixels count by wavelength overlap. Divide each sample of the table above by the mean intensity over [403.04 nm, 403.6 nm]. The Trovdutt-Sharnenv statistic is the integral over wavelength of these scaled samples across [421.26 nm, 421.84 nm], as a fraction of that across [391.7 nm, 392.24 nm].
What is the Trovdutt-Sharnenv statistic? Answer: 1.14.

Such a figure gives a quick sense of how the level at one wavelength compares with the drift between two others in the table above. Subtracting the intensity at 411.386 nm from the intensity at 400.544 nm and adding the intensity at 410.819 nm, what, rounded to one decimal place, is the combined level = 4.4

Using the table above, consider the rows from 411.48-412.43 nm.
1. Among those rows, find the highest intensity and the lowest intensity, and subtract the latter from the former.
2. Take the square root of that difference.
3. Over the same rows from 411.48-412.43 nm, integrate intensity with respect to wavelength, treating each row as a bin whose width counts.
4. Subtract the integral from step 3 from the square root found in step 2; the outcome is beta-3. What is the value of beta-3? -5.03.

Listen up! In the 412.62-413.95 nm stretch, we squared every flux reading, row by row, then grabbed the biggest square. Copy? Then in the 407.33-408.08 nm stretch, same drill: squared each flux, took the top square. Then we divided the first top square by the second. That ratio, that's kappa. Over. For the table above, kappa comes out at 0.97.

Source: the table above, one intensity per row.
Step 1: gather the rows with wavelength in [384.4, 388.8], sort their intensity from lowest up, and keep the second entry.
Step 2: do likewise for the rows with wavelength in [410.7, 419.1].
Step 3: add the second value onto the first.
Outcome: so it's 11.4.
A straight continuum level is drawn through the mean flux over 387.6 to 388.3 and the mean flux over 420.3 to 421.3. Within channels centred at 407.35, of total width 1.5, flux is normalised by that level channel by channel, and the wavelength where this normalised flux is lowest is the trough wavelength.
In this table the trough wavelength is 406.677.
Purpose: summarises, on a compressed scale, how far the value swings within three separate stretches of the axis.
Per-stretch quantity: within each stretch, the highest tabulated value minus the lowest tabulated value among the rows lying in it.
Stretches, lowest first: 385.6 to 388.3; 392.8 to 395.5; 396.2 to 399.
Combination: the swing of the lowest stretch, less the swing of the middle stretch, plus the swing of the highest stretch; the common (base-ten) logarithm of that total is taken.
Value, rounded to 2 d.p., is 0.87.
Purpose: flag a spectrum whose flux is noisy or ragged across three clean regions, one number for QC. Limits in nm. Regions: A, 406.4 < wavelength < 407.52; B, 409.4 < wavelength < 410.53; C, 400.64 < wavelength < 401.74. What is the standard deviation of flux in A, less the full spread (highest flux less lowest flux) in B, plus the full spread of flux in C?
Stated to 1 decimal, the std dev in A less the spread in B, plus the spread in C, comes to 1.4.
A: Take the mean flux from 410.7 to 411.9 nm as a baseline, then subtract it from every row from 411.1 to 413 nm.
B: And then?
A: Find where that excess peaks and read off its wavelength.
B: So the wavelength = 411.386 nm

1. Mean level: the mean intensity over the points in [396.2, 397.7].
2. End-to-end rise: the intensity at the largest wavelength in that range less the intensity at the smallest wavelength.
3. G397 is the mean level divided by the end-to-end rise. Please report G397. 17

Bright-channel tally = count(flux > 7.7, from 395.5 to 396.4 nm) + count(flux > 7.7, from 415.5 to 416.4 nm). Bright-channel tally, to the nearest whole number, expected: 4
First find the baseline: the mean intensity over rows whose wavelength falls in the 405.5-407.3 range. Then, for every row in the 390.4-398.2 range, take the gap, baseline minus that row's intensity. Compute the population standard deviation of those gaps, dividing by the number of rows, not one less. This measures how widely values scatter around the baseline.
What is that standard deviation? 1.2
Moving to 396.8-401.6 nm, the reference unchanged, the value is 1.1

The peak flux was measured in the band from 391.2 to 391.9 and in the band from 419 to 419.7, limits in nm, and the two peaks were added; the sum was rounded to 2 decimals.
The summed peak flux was 16.53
